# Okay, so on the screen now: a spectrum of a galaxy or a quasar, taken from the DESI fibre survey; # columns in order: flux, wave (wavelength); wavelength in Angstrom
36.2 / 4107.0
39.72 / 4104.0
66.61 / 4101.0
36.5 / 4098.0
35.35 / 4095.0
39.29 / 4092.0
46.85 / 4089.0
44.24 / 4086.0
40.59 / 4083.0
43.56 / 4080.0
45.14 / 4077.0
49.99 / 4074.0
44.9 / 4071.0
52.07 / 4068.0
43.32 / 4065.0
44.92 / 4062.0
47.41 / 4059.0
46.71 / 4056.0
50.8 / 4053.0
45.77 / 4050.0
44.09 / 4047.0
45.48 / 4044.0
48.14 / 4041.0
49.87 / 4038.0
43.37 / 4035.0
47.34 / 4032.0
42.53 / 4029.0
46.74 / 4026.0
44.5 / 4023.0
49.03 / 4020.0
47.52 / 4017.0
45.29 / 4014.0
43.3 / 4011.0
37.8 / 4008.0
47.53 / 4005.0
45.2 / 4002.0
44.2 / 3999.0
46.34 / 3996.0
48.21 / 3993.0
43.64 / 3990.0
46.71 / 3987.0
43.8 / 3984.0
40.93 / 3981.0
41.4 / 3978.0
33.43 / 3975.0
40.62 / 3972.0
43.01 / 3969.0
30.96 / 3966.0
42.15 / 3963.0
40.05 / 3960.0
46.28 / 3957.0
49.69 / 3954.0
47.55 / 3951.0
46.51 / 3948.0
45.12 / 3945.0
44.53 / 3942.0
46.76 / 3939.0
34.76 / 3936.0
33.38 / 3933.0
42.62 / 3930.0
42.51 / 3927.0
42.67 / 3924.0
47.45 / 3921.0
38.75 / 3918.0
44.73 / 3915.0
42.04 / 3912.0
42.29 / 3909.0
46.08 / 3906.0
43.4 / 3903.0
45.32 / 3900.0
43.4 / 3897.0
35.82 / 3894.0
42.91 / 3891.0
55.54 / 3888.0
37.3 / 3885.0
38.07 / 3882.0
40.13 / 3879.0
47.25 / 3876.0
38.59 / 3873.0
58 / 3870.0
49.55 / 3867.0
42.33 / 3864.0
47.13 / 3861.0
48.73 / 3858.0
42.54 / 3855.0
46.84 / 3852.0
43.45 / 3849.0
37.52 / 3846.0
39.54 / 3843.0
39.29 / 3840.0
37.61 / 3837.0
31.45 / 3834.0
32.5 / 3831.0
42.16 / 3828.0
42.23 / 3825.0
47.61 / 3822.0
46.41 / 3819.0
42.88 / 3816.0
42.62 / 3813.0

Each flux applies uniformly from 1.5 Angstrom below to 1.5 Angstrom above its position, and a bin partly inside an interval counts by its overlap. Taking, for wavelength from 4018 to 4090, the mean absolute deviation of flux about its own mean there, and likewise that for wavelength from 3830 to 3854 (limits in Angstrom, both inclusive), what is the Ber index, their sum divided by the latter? 1.61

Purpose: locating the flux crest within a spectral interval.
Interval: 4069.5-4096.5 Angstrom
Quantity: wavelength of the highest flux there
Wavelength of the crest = 4074.0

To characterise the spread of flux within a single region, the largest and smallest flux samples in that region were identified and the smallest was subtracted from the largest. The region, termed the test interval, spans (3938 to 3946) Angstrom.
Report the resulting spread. 2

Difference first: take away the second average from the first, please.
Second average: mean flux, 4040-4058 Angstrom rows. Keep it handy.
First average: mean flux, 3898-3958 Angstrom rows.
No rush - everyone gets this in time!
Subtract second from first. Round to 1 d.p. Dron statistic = -3.2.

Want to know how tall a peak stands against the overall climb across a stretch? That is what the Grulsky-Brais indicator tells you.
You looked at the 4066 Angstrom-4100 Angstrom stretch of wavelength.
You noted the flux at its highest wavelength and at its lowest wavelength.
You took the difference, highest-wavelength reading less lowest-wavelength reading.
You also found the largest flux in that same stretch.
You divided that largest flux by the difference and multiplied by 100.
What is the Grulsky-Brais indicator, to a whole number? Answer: -334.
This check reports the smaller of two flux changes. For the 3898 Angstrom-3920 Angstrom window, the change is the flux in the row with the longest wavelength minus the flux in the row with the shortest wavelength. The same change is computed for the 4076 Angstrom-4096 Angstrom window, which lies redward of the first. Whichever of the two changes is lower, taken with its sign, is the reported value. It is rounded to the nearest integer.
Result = -10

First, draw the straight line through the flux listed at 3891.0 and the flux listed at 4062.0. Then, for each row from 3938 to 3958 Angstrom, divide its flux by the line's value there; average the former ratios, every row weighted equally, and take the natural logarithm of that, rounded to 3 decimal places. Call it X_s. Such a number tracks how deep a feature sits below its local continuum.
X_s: 0.068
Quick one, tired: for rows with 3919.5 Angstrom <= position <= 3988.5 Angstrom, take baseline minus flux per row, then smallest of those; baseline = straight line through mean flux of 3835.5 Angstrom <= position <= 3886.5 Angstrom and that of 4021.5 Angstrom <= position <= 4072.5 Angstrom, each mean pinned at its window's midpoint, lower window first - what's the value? -4.9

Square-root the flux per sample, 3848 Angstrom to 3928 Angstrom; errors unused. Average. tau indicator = 6.64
